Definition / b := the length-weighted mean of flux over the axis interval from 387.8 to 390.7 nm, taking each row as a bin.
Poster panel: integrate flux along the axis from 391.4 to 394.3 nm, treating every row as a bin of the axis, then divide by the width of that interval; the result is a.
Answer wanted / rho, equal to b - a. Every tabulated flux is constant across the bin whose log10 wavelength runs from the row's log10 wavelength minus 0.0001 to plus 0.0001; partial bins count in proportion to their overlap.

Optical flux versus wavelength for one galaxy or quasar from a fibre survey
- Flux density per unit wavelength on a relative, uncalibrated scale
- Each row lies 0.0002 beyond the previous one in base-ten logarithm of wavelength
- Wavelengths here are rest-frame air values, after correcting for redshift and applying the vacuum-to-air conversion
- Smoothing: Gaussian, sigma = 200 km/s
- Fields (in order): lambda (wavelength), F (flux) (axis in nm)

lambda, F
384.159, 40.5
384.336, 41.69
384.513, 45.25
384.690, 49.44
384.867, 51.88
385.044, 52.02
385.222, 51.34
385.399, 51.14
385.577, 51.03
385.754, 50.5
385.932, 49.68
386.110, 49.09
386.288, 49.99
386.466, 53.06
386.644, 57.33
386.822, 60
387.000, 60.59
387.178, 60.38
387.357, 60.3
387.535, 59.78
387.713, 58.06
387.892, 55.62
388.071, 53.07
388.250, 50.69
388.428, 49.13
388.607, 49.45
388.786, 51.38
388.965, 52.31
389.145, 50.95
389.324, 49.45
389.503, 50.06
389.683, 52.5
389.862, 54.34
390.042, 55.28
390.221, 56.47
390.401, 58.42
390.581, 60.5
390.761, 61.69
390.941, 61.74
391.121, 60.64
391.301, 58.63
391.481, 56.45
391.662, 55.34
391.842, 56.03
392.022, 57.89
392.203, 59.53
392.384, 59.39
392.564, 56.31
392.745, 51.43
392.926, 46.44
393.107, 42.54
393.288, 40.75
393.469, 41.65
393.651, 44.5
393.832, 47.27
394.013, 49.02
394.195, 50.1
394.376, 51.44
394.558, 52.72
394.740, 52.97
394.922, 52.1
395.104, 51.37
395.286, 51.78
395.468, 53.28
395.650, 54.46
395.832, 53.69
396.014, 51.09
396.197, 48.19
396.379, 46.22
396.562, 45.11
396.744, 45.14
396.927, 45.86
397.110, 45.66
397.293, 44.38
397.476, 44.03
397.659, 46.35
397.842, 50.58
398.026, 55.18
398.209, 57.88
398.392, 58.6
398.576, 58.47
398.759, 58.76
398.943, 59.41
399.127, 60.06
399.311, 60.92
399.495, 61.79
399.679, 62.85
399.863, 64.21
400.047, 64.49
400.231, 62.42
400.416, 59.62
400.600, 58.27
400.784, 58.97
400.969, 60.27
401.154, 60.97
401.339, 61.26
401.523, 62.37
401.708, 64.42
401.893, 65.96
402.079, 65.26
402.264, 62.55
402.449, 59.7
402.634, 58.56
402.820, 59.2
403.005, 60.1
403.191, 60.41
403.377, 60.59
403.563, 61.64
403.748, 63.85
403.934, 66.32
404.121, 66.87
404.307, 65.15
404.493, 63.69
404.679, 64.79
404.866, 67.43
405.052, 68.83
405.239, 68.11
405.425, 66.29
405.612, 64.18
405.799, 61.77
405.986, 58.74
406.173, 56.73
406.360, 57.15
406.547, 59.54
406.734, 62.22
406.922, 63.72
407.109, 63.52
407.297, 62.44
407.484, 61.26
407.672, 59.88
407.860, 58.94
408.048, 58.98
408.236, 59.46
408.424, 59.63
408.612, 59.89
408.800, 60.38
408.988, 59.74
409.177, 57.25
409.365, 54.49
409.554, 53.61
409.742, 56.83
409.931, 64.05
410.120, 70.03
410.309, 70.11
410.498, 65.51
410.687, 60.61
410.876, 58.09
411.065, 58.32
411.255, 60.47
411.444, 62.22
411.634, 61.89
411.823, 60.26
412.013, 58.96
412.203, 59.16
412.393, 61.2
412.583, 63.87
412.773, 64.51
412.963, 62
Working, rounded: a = 51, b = 53.2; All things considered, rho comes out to 2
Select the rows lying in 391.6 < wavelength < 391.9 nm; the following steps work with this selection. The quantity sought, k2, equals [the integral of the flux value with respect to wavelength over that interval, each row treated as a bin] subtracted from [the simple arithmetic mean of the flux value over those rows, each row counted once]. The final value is 39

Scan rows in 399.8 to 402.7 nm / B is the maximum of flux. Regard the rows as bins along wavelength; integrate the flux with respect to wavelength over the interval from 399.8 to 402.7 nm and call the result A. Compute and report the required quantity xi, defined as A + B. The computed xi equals 245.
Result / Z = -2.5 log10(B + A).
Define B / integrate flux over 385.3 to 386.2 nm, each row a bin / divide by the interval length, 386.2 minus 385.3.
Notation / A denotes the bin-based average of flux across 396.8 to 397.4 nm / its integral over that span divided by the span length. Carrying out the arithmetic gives -4.95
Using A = 45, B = 50.3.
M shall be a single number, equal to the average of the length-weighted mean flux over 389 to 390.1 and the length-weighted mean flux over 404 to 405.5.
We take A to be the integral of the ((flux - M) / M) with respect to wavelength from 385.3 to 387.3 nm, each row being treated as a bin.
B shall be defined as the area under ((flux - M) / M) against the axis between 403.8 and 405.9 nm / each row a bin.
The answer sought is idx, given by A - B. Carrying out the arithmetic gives -0.41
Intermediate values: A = -0.18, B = 0.23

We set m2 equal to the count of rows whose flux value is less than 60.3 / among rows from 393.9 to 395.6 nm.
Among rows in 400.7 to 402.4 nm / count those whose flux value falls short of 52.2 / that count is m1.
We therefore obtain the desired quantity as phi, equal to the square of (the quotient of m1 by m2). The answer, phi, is 0.0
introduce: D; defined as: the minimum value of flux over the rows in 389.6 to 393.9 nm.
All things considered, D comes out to 40.75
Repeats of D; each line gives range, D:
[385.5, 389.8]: 49.09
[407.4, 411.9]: 53.61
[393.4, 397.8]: 41.65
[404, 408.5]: 56.73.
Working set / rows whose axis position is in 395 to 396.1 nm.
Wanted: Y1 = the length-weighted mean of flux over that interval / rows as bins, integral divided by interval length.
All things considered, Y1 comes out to 53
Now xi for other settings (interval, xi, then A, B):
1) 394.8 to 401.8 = 452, 387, 64.49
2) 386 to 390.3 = 293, 233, 60.59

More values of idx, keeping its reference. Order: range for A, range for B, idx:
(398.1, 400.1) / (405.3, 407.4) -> -0.04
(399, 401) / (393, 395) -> 0.46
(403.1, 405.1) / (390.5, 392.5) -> 0.19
